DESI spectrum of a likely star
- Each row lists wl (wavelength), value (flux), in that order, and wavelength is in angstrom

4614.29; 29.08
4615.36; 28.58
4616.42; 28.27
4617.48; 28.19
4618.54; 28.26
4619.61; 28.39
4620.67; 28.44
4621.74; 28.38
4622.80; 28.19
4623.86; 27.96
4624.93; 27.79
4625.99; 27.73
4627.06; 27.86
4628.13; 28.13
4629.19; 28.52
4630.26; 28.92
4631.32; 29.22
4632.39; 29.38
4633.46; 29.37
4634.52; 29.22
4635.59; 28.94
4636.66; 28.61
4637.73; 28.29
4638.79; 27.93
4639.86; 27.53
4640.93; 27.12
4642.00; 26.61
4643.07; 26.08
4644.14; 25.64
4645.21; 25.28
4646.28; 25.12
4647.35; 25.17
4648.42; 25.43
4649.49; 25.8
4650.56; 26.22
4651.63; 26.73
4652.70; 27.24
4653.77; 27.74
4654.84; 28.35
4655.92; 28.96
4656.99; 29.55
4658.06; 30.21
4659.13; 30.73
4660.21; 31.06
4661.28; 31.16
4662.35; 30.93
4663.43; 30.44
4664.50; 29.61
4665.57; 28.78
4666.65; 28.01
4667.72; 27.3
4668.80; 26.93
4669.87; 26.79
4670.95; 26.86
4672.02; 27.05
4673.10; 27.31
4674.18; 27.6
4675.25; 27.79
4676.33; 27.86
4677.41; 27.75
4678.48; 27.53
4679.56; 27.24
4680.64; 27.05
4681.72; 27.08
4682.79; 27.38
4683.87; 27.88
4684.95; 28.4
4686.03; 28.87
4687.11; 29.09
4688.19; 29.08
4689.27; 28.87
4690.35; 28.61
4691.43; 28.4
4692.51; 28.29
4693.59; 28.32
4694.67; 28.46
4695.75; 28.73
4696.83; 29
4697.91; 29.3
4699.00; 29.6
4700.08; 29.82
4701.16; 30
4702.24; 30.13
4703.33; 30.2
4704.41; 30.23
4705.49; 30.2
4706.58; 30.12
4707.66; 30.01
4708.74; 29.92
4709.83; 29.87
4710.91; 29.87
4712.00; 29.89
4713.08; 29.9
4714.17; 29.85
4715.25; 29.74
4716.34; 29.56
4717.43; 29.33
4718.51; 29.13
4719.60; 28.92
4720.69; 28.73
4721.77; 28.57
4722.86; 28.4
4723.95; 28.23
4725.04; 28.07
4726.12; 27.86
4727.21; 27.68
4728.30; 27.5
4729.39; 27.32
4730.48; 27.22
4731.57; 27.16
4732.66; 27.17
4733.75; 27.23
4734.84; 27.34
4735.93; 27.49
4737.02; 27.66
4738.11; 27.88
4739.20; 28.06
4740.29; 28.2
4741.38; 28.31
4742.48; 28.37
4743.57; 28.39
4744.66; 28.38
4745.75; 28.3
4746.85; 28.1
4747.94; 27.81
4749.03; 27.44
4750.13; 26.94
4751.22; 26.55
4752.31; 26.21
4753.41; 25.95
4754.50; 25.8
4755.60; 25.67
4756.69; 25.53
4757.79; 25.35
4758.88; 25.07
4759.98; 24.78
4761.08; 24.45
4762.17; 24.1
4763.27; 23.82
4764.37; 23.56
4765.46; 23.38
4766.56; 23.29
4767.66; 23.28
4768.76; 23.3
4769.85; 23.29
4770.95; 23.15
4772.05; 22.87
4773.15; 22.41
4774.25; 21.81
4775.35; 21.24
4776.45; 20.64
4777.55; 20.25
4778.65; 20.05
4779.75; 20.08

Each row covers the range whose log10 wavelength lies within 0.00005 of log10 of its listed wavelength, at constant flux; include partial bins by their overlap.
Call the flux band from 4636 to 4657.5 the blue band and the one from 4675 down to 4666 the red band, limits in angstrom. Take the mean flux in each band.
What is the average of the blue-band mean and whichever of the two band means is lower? 27.0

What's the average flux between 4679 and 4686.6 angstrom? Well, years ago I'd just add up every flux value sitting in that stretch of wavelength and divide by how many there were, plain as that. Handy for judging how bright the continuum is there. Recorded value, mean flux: 27.7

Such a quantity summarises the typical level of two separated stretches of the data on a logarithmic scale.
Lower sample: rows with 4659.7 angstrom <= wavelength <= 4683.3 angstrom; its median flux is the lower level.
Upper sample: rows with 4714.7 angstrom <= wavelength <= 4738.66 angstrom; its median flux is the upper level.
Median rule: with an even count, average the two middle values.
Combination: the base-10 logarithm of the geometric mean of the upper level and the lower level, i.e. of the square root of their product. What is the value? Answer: 1.44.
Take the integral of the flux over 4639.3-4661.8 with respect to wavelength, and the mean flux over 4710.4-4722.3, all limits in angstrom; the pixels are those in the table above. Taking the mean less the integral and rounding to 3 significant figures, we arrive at -589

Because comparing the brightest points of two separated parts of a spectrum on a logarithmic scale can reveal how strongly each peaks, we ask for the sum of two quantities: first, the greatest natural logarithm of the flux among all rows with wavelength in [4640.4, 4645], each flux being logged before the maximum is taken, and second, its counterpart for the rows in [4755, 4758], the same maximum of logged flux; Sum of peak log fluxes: 6.55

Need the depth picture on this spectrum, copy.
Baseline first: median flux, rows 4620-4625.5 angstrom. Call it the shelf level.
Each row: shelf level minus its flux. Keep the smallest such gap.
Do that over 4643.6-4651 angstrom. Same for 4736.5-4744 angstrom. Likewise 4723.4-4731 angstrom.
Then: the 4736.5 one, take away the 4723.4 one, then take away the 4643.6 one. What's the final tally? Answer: -2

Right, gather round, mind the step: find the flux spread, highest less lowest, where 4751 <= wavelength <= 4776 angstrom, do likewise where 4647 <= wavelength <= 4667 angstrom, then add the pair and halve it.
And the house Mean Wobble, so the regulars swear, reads 5.65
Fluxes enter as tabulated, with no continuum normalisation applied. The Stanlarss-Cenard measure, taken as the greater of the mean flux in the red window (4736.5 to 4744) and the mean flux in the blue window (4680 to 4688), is 28.1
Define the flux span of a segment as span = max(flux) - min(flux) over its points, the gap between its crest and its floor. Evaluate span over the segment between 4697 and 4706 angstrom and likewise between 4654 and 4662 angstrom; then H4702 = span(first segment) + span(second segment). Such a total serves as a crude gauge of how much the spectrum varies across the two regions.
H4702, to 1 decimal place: 3.7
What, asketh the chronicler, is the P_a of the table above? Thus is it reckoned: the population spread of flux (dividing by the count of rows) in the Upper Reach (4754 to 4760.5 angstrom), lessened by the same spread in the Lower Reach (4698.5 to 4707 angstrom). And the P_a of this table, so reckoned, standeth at 0.14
